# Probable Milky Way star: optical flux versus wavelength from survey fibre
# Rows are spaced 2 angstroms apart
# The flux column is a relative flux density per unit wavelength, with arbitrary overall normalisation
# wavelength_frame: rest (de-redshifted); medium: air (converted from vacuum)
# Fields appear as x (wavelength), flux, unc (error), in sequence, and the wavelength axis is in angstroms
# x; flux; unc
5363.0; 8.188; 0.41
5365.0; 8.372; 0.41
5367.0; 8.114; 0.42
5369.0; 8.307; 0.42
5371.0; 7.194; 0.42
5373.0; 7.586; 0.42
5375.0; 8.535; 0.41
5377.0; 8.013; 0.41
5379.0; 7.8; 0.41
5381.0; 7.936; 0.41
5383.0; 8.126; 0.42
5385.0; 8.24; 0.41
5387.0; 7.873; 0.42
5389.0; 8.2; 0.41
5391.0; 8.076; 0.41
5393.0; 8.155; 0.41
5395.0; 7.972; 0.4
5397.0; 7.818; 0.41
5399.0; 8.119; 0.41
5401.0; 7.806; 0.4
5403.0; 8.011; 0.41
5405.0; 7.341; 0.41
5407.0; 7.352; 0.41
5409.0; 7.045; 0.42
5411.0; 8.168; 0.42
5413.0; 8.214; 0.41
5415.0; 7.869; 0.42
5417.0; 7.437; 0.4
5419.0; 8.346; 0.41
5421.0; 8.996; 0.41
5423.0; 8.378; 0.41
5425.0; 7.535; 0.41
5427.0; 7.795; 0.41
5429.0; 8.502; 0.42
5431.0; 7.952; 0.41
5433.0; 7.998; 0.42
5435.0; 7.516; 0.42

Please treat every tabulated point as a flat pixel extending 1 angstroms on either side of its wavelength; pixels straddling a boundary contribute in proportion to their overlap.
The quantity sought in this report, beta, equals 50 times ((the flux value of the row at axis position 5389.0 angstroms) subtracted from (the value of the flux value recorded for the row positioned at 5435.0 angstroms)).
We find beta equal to -34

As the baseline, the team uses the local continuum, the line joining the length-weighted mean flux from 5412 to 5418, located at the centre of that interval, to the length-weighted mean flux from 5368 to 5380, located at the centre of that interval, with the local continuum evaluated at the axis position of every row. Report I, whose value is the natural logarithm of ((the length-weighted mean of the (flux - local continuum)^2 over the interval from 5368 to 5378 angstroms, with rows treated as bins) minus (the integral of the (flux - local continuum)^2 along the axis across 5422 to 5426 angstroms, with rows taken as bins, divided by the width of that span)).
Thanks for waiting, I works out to -3.1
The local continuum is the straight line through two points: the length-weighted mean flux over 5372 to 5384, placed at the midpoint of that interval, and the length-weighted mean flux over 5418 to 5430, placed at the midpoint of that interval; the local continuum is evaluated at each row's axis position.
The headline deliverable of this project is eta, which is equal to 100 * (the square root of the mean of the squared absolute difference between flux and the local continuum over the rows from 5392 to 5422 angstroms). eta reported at 52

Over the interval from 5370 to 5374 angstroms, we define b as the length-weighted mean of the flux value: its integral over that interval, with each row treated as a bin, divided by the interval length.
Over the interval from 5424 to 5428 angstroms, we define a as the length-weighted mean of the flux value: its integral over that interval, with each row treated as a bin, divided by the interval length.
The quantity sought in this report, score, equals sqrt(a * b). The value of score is 7.5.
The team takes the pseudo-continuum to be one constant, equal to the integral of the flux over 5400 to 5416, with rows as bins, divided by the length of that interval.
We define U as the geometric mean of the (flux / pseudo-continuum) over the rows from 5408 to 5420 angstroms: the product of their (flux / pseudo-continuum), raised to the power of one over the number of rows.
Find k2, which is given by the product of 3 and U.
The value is 3.041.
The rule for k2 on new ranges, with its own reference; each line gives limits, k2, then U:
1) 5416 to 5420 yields 3.059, 1.02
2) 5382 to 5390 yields 3.149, 1.05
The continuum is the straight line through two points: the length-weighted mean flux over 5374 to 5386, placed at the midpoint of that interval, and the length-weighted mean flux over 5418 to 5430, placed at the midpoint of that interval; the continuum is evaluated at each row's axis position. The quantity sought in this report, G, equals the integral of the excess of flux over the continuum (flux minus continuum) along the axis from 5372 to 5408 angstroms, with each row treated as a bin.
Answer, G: -7.2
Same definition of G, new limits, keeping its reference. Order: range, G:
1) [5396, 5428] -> -10.5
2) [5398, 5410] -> -6.9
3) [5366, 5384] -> -2.4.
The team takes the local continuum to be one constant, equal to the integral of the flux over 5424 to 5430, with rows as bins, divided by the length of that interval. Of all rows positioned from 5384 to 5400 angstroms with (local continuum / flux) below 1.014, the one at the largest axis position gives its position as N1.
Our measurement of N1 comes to 5399.0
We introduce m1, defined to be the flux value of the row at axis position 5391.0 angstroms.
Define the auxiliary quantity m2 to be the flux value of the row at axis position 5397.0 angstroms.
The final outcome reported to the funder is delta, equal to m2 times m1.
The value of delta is 63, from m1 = 8.076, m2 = 7.818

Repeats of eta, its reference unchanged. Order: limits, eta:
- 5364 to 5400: 30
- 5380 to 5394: 13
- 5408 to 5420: 58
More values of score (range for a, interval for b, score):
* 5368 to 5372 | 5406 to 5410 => 7.5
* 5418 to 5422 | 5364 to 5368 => 8.5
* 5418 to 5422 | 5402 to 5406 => 8.2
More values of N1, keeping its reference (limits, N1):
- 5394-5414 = 5413.0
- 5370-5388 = 5387.0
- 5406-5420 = 5419.0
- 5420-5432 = 5431.0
